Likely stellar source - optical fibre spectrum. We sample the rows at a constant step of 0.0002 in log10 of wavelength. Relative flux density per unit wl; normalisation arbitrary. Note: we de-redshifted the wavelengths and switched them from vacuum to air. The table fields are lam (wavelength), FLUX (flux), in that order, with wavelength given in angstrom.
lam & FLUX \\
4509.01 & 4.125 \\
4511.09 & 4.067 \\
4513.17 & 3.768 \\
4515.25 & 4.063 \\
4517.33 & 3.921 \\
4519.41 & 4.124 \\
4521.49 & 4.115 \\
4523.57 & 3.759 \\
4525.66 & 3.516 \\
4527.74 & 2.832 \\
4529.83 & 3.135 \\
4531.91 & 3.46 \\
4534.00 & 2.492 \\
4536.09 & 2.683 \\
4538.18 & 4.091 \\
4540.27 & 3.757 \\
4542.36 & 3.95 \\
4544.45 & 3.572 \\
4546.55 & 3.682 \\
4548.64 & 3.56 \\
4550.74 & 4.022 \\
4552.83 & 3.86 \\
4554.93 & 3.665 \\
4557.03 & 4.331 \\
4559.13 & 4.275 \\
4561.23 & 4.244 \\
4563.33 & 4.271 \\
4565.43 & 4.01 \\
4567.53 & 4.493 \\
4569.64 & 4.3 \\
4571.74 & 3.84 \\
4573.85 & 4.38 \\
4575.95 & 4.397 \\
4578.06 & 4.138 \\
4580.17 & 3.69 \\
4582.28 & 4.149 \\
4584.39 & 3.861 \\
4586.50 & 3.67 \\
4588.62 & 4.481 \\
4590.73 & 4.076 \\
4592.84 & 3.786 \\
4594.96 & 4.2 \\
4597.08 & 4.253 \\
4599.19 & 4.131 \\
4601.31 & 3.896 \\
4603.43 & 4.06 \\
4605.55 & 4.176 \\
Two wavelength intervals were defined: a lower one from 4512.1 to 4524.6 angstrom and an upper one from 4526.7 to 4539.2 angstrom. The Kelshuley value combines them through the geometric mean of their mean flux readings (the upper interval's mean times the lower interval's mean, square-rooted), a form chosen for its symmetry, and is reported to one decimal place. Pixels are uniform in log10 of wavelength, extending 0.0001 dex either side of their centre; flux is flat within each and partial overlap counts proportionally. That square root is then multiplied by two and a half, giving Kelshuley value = 8.8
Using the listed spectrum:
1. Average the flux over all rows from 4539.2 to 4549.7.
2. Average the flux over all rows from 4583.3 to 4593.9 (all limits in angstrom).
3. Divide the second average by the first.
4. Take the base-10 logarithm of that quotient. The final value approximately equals 0.03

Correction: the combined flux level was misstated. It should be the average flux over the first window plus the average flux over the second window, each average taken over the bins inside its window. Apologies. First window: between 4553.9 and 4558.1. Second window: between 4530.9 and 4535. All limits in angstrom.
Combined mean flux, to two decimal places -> 6.97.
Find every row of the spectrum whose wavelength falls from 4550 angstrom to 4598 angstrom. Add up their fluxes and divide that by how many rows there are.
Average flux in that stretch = 4.10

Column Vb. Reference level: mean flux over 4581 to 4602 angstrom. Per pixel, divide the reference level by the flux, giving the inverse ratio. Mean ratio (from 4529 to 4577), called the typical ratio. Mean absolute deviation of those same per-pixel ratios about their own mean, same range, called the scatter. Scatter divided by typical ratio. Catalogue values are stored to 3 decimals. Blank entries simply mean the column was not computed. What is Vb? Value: 0.118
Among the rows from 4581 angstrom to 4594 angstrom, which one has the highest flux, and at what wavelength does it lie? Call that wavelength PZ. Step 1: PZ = 4588.62 angstrom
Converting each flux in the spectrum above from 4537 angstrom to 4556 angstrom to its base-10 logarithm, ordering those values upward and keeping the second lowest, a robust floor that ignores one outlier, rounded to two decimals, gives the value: 0.55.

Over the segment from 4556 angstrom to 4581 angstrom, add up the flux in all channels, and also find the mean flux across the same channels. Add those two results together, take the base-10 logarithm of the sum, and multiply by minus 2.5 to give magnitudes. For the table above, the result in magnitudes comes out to -4.34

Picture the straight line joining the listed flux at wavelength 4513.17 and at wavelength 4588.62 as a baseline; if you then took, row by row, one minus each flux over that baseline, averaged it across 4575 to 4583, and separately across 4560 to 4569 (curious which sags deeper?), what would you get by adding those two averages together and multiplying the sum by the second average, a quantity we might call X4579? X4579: 0.00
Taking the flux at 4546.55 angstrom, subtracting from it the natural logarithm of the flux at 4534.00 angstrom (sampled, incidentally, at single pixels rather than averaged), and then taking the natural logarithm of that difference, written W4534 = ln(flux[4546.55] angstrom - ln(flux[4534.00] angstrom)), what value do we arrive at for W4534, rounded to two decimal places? 1.02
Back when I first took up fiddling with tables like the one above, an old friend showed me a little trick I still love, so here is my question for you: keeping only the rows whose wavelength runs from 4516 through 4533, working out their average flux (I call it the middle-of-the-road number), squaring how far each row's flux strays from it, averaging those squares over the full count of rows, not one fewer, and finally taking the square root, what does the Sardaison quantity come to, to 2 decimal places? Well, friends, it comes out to 0.43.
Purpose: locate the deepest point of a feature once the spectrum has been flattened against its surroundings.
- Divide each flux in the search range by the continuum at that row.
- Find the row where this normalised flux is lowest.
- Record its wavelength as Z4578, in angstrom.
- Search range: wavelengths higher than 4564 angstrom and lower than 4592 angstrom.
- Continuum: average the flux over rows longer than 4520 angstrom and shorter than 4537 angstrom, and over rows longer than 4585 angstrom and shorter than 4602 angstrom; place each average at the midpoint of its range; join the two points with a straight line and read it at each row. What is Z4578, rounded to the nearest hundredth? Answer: 4586.50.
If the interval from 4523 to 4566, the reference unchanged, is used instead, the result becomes 4534.00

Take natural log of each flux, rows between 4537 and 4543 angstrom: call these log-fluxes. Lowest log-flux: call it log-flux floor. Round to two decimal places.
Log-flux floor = 1.32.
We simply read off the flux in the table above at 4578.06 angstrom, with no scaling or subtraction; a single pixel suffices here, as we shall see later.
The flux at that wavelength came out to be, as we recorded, 4.138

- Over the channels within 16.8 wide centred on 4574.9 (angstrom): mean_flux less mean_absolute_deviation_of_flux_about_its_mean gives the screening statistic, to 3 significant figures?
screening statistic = 3.95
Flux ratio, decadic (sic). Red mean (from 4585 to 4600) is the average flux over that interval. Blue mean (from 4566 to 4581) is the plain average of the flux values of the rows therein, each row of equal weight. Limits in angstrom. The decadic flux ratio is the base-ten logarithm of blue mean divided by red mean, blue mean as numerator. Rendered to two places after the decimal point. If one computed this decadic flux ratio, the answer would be 0.01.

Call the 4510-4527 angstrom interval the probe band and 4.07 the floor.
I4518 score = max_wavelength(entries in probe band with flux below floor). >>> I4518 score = 4525.66 angstrom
